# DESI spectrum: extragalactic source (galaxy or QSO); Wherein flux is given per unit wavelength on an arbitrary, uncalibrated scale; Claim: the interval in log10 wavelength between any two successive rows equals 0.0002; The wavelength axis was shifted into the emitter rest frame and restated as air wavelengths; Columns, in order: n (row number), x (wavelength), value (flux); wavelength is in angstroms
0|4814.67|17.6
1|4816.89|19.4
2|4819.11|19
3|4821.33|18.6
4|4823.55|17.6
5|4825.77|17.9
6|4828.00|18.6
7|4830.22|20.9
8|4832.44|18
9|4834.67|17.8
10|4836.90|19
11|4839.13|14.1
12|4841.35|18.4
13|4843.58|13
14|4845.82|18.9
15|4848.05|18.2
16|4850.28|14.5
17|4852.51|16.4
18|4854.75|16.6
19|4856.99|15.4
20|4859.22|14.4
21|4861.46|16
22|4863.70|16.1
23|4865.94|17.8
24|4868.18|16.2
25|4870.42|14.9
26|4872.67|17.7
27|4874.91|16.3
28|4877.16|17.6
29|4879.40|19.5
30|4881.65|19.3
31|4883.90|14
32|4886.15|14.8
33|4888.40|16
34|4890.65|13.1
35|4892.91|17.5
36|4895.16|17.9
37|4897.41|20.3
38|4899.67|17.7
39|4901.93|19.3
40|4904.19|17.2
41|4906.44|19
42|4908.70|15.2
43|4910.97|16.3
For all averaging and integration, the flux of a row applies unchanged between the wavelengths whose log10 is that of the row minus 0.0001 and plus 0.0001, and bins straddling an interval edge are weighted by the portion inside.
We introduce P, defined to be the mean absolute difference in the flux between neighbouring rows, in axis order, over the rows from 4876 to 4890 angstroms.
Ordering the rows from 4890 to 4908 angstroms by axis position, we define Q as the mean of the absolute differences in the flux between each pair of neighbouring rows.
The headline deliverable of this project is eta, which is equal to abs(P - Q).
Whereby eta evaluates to 0.3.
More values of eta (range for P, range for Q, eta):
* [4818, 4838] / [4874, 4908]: 0.9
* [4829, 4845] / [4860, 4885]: 1.4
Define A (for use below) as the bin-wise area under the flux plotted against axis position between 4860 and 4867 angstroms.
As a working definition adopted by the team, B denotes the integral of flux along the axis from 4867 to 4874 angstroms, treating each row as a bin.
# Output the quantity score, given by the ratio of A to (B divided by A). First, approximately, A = 116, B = 114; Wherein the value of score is 117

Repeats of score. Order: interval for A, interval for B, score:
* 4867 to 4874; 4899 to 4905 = 119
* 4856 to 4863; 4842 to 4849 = 98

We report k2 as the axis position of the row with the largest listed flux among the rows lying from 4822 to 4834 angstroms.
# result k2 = 4830.22 angstroms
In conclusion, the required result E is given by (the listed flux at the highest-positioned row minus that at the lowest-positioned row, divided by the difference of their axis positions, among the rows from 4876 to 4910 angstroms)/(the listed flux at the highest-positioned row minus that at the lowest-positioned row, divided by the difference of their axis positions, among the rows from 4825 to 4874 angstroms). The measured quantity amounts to 17.8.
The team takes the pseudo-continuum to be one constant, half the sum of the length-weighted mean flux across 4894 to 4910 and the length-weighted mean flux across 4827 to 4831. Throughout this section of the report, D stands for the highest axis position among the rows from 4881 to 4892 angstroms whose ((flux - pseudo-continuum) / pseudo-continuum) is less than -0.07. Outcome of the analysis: 4890.65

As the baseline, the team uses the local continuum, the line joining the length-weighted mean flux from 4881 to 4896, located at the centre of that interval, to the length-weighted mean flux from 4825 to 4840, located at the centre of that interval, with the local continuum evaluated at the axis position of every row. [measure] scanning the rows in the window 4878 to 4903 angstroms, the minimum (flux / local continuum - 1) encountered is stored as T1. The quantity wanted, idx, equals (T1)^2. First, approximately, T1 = -0.17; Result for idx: 0.030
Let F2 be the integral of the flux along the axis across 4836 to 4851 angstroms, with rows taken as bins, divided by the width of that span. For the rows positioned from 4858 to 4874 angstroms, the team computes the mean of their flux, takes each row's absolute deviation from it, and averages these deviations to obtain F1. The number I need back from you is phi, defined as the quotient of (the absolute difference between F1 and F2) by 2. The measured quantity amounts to 7.8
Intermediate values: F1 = 0.9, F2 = 16.61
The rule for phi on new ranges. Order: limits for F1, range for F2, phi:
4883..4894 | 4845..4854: 7.8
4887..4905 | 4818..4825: 8.5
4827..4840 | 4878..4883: 8.8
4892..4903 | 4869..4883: 8.2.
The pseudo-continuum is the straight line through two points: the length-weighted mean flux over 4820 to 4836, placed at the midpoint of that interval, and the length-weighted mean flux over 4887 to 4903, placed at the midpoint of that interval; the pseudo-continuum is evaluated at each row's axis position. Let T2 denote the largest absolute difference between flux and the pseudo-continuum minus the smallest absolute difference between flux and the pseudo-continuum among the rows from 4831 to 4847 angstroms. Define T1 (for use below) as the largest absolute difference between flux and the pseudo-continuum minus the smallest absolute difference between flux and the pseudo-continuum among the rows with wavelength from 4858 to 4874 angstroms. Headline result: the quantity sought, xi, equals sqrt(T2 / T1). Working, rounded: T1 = 3.5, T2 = 5.1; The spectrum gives 1.20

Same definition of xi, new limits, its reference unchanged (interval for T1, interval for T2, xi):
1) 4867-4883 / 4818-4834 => 0.93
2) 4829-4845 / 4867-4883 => 0.75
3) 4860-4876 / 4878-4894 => 1.22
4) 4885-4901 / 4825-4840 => 0.99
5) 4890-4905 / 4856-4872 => 0.90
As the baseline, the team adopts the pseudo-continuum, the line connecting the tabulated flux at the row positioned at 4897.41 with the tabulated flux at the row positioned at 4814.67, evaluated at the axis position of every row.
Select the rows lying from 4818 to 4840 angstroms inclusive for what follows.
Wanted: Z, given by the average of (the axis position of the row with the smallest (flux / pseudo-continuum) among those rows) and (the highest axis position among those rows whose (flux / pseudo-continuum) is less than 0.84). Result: 4839.1 angstroms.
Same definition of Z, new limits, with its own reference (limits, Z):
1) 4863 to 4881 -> 4872.7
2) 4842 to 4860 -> 4851.4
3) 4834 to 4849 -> 4843.6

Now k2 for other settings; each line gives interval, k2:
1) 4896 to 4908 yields 4897.41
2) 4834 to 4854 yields 4836.90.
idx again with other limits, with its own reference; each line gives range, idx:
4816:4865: 0.070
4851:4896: 0.030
